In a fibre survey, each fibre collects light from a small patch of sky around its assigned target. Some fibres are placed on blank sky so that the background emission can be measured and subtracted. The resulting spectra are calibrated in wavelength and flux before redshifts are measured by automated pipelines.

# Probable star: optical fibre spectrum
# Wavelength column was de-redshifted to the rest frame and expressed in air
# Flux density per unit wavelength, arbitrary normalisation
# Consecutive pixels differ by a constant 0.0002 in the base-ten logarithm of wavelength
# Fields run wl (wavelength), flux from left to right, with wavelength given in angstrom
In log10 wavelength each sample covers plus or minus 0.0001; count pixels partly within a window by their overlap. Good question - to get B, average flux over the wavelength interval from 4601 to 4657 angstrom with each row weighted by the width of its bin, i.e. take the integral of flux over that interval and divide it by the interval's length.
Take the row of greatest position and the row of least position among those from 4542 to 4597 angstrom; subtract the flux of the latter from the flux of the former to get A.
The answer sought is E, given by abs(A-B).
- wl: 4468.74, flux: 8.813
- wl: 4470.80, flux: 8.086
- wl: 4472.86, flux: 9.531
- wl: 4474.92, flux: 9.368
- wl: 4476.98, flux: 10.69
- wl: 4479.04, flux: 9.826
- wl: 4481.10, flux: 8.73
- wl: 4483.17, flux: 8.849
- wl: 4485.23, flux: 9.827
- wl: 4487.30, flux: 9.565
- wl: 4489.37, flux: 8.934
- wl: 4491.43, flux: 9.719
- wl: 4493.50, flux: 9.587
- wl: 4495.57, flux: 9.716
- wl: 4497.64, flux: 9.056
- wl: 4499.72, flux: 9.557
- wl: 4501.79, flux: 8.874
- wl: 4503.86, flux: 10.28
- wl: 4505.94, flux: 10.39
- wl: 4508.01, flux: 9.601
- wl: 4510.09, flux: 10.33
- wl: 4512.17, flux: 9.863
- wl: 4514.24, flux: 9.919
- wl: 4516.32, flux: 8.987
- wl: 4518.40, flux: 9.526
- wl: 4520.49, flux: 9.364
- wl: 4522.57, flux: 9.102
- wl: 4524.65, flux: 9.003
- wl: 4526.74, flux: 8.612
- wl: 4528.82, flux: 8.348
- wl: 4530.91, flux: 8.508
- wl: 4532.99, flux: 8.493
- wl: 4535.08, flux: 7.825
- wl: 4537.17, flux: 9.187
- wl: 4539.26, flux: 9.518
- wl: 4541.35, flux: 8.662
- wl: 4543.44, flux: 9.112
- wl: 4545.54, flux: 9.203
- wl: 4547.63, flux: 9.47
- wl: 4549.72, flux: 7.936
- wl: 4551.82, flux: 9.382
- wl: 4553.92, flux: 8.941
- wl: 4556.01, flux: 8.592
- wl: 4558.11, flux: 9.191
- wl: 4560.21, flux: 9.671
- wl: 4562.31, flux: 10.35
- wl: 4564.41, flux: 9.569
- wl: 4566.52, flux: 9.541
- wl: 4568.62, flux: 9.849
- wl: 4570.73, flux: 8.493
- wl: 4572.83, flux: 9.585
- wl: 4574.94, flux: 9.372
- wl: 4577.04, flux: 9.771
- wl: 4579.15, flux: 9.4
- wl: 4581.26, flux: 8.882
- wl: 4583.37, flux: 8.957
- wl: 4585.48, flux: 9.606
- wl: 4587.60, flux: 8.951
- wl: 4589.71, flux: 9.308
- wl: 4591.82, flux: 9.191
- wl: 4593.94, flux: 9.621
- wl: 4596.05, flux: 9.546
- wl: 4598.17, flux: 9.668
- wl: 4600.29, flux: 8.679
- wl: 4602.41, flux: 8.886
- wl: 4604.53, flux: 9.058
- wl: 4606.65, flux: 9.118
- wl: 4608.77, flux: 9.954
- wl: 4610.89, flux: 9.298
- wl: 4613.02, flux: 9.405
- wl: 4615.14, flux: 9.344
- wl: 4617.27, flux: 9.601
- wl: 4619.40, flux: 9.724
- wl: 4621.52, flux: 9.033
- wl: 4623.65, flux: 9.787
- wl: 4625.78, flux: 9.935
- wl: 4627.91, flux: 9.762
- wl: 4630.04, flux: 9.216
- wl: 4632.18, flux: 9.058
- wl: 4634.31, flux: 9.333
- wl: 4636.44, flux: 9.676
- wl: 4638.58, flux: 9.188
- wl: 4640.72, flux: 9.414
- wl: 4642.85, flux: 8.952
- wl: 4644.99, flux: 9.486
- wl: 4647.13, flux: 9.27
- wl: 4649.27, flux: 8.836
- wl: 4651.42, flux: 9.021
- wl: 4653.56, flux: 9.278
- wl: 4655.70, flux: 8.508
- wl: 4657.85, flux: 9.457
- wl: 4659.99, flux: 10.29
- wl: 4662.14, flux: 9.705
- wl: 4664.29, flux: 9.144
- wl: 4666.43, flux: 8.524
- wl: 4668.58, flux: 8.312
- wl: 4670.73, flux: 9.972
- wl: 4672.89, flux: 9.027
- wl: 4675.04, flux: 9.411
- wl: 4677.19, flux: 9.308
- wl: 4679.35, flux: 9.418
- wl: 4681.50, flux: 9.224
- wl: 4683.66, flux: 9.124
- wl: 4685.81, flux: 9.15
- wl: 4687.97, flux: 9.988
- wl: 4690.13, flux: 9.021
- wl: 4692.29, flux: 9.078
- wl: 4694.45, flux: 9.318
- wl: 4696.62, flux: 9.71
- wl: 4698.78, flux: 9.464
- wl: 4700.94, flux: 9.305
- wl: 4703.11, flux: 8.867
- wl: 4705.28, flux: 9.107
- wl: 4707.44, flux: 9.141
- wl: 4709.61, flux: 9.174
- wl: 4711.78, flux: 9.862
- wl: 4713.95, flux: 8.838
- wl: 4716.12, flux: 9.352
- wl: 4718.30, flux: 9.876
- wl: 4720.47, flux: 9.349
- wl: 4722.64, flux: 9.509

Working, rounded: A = 0.4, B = 9.31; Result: 8.9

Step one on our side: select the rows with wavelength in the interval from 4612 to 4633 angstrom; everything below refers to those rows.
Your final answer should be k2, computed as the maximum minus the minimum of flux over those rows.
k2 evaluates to 0.90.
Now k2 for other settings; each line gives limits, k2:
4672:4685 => 0.39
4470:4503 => 2.60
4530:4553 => 1.69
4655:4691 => 1.98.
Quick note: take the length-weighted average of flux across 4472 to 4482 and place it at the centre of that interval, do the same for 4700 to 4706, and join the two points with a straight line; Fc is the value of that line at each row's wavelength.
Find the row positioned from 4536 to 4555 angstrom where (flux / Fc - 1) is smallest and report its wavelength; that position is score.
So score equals 4549.72 angstrom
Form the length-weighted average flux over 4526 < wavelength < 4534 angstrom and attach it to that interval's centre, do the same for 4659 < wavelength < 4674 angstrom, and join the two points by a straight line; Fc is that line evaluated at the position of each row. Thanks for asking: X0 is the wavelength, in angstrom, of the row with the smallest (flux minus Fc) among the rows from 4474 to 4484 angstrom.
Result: 4481.10 angstrom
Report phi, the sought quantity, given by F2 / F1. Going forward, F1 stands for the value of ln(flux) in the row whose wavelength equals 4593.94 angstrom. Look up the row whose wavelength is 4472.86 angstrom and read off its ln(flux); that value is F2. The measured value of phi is 1.00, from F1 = 2.264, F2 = 2.25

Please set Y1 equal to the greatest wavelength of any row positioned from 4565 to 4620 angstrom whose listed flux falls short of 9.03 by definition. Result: 4602.41 angstrom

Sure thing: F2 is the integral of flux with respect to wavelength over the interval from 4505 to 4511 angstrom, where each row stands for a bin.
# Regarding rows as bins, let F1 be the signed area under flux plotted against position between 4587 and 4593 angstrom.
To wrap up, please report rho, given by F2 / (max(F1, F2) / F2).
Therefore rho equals 60.6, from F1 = 55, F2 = 61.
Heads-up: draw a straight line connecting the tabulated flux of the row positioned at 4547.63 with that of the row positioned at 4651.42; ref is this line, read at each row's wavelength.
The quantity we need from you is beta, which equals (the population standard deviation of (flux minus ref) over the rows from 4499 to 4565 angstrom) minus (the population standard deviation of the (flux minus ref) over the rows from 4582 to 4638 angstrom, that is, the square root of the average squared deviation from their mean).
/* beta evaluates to 0.270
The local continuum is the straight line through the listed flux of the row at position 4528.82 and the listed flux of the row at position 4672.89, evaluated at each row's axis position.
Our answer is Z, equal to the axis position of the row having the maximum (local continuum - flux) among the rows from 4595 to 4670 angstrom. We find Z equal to 4668.58 angstrom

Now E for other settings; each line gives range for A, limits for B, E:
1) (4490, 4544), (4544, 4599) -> 9.9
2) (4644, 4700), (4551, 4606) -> 9.3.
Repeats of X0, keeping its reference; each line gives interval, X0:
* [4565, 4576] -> 4570.73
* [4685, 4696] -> 4690.13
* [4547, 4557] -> 4549.72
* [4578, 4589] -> 4581.26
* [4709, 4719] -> 4713.95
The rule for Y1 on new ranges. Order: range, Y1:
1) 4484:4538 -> 4535.08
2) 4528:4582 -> 4581.26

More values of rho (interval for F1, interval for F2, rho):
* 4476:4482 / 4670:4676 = 54.6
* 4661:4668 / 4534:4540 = 43.9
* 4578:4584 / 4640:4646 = 55.7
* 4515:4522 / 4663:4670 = 57.8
